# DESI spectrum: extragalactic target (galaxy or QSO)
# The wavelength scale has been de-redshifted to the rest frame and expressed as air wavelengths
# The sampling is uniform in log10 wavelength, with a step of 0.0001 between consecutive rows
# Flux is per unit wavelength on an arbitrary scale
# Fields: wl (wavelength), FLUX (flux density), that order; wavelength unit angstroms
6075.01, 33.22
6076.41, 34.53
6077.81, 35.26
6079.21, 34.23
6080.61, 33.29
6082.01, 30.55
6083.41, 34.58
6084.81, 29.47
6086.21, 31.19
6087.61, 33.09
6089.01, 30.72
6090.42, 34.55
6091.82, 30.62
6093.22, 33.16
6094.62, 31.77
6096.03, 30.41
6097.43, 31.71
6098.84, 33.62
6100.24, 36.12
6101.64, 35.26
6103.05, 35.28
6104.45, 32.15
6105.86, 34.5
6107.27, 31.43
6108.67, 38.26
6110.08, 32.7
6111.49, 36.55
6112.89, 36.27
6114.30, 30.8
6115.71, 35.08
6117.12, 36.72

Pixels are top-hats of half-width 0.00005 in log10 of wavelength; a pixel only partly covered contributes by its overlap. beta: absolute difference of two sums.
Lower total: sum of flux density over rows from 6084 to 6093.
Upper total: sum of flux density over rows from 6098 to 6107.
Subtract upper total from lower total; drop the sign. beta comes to 17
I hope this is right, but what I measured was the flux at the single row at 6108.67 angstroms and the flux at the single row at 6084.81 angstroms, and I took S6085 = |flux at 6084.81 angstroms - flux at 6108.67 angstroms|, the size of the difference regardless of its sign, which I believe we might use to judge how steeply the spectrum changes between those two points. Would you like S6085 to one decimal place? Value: 8.8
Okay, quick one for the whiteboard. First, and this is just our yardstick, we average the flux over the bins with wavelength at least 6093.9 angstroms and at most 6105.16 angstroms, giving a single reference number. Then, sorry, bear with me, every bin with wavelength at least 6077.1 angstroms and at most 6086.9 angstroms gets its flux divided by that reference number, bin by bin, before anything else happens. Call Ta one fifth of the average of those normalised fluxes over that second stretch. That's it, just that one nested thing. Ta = 0.196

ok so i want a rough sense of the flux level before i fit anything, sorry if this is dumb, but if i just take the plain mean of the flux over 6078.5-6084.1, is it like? 33.2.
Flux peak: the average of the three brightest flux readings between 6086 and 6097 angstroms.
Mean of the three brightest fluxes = 33.6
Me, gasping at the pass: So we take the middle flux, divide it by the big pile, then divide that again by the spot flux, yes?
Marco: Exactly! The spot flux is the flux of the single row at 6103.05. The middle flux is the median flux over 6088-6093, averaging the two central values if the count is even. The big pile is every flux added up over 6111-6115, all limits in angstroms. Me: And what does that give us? 0.0084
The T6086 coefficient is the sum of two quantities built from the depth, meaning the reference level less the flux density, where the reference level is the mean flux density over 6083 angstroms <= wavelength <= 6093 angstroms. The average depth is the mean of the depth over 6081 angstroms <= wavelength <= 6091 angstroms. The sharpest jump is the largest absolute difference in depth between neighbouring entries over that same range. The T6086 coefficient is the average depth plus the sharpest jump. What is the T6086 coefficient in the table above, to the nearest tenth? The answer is 5.1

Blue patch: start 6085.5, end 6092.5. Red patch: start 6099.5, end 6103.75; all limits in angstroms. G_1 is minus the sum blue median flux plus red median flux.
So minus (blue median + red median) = -66.5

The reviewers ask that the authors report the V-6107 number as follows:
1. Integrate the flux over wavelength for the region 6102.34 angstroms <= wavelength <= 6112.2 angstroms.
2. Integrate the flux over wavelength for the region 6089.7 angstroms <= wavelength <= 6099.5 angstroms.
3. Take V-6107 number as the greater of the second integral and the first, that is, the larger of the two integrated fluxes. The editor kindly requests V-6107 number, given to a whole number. 339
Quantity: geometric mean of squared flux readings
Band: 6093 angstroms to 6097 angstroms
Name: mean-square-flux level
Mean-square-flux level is 1009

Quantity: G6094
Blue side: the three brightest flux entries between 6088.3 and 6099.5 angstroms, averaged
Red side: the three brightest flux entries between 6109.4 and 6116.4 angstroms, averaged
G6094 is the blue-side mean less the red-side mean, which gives -2.2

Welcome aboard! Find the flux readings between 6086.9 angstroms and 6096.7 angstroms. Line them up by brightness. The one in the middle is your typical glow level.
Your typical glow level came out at 31.8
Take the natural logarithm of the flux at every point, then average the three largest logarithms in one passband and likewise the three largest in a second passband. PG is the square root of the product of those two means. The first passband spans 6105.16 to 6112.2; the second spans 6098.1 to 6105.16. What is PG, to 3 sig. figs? 3.58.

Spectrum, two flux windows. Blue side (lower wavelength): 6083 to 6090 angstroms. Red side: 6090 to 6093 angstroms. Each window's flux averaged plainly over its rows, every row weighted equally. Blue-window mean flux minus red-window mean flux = -0.8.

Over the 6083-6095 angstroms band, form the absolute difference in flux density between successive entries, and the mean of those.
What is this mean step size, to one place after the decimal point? 2.8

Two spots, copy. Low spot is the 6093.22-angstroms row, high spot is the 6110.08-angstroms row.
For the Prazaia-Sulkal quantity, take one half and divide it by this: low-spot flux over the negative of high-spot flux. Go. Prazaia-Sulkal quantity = -0.493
